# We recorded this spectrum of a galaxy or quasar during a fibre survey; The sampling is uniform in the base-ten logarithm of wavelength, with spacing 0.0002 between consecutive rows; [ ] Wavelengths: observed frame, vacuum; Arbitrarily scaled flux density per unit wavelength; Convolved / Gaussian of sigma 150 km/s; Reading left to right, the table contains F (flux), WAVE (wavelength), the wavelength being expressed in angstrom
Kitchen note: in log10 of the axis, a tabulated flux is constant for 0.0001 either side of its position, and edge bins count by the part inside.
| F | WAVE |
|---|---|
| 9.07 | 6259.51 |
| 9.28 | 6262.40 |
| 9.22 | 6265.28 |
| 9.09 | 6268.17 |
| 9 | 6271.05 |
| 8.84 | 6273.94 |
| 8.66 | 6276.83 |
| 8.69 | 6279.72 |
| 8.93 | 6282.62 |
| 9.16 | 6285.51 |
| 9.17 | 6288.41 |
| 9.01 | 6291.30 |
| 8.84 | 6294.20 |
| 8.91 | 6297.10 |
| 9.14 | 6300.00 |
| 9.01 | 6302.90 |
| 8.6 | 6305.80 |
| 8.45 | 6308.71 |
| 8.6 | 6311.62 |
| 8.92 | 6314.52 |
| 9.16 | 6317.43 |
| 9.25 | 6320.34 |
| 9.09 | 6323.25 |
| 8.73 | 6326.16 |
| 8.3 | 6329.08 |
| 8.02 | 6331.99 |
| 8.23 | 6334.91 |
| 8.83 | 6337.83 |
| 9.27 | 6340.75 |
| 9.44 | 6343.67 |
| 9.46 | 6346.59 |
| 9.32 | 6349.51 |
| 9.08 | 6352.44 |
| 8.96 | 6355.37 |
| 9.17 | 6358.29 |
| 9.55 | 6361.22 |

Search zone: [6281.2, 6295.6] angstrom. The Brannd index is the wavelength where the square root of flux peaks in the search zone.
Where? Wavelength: 6288.41 angstrom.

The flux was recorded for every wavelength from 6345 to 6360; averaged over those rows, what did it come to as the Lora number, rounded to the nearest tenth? 9.2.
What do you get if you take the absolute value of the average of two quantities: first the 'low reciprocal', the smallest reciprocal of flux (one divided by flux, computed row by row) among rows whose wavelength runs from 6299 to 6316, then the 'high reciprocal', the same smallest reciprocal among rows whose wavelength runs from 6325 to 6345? 0.108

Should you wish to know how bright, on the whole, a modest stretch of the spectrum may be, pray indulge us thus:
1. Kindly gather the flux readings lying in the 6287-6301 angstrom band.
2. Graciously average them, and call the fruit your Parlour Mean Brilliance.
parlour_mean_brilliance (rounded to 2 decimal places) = 9.01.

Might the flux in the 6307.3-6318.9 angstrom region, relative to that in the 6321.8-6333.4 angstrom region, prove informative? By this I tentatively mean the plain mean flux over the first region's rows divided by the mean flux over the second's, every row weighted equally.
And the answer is 1.029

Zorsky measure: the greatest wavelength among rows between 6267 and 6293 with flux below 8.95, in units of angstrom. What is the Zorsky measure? 6282.62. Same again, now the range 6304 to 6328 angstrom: 6326.16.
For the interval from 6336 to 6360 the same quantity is 6337.83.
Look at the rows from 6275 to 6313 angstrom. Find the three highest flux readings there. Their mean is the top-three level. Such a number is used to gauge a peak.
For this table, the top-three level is 9.16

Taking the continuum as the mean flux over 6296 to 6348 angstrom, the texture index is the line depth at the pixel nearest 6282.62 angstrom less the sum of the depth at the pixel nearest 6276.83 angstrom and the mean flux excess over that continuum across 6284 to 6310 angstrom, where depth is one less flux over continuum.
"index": -0.10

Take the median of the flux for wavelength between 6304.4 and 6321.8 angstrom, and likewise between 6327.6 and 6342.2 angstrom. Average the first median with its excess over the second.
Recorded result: 4.61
